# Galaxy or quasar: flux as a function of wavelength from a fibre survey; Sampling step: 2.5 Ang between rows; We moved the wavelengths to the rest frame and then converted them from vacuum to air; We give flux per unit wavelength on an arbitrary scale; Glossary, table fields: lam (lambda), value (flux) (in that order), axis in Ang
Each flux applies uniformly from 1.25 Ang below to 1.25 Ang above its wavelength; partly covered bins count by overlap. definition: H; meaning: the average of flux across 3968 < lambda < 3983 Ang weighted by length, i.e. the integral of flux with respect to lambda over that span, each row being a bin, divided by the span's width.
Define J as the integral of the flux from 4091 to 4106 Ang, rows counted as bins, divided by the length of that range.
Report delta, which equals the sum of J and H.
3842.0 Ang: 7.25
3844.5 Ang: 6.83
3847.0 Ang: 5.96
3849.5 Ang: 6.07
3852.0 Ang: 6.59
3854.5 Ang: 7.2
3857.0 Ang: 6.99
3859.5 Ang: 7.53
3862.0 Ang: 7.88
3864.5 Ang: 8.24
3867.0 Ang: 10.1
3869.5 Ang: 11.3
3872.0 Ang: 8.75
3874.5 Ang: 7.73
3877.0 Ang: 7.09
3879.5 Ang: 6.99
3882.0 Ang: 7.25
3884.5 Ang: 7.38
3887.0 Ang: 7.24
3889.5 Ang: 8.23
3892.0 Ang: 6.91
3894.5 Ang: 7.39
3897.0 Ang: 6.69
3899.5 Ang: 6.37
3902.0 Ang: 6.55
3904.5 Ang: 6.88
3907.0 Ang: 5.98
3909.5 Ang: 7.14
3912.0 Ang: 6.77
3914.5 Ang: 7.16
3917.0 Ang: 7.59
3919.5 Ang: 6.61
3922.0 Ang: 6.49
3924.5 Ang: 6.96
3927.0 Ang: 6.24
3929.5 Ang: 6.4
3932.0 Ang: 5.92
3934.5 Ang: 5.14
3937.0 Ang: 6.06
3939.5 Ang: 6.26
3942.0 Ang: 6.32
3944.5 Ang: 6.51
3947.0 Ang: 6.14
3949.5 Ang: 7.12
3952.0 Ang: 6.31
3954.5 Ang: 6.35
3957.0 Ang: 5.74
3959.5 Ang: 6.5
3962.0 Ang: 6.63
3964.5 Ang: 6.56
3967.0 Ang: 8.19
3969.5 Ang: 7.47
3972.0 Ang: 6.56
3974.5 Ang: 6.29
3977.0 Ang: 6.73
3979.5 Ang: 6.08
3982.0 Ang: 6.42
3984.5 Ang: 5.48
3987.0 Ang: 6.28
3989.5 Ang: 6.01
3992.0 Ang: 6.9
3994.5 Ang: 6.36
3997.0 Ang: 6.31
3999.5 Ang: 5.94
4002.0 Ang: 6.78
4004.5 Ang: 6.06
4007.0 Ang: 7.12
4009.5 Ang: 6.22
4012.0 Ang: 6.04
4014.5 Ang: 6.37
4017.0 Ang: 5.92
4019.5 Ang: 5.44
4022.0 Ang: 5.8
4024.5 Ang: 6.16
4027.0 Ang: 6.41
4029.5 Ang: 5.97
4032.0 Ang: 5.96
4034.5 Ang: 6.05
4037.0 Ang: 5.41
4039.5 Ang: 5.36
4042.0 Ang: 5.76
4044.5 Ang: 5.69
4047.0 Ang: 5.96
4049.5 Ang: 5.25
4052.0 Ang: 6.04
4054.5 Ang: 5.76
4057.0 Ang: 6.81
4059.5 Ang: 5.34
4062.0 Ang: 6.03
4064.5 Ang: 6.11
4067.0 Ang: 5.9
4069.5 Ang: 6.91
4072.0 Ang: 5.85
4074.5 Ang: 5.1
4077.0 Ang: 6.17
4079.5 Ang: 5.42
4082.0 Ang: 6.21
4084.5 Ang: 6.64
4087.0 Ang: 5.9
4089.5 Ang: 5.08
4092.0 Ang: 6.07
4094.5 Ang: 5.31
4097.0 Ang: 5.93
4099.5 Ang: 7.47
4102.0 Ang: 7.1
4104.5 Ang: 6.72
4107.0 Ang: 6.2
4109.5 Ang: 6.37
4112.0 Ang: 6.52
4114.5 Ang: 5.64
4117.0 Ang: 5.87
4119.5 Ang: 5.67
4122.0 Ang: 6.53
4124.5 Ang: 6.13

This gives 13.1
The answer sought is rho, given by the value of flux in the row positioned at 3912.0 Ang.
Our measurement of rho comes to 6.77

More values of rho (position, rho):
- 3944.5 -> 6.51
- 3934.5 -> 5.14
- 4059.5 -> 5.34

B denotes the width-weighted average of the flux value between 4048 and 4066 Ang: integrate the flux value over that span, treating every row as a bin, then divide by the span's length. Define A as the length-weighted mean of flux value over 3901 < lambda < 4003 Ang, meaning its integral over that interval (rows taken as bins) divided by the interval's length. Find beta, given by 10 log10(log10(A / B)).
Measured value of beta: -13.9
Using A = 6.5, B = 5.91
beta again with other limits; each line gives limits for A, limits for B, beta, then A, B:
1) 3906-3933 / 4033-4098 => -12.4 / 6.7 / 5.85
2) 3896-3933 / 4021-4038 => -13.3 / 6.7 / 5.98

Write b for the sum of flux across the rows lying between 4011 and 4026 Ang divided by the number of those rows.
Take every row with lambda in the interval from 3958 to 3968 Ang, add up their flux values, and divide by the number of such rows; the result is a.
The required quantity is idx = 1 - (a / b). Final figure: -0.17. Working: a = 6.97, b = 6.0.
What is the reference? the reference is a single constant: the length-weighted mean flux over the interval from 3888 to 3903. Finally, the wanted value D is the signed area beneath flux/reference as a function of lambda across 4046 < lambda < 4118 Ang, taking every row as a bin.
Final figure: 62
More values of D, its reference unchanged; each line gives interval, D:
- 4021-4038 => 14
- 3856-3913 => 61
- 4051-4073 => 19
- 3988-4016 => 25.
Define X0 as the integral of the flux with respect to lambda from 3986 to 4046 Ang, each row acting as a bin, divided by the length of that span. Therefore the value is 6.10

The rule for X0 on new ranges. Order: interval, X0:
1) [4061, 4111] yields 6.13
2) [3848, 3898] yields 7.67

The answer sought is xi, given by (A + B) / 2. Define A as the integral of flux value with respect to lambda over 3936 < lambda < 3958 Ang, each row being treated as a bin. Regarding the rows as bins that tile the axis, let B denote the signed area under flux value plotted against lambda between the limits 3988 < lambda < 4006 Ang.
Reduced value 127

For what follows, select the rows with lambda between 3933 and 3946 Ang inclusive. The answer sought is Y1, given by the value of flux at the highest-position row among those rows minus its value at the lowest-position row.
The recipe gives 1.4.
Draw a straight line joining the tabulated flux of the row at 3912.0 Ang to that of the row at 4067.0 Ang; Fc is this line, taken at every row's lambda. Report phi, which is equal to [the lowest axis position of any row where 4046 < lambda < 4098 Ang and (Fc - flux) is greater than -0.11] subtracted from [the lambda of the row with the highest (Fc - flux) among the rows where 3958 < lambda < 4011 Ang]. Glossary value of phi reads -62.5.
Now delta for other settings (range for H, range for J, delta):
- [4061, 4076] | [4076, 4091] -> 11.9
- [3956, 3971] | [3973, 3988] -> 13.1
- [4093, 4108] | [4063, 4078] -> 12.5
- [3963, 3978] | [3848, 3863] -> 14.0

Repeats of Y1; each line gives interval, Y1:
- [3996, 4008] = 0.8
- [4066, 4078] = 0.3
